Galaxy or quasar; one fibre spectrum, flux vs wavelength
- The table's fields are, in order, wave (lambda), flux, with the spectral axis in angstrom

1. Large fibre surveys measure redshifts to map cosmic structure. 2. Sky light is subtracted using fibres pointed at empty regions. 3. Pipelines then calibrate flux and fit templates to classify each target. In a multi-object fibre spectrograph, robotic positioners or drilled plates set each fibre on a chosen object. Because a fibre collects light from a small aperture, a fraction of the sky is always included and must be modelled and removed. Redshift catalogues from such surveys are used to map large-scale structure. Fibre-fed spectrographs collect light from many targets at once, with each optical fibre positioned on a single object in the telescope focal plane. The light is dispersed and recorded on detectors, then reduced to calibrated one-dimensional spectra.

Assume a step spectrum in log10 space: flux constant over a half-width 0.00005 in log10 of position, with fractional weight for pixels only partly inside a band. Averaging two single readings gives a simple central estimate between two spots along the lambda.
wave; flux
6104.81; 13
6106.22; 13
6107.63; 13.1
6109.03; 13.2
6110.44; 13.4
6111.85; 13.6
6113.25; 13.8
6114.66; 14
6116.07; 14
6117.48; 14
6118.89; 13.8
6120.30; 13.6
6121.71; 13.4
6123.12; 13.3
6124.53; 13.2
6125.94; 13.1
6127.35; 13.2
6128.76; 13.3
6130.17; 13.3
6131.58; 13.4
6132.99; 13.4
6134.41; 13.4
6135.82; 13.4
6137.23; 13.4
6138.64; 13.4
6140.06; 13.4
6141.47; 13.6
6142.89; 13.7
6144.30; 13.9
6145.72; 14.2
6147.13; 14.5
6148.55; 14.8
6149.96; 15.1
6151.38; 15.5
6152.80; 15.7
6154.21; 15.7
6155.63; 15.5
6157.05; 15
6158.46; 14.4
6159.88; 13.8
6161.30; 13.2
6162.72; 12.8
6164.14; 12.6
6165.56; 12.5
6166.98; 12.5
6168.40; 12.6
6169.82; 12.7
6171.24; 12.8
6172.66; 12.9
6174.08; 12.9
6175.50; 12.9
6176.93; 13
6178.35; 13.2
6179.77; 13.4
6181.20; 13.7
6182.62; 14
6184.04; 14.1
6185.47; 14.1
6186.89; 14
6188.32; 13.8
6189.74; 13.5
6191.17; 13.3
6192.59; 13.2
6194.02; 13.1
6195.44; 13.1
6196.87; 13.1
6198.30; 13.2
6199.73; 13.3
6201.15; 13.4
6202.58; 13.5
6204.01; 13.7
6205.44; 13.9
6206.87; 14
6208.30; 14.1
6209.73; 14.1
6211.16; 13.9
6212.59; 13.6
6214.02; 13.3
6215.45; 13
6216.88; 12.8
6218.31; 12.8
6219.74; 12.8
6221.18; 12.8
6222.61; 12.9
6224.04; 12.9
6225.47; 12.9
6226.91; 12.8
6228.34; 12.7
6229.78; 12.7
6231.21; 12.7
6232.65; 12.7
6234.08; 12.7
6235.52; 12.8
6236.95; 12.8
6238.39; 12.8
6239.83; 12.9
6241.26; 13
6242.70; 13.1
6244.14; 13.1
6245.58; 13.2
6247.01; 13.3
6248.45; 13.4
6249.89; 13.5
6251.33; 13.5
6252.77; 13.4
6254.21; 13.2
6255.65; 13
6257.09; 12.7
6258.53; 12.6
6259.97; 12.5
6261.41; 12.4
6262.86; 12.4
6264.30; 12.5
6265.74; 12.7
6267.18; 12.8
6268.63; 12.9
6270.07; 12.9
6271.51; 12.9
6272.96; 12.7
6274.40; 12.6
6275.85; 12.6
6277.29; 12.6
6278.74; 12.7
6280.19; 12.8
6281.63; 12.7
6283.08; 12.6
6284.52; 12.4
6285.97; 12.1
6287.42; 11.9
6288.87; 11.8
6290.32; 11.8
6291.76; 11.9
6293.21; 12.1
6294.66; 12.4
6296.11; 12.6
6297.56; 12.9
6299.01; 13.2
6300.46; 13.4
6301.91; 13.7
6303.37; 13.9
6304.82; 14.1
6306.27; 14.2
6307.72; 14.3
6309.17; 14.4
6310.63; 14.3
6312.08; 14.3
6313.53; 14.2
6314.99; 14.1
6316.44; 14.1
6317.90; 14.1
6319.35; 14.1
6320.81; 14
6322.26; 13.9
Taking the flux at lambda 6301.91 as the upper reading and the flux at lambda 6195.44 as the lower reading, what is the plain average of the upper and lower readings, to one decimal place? 13.4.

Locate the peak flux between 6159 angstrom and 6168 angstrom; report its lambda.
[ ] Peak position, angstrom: 6159.88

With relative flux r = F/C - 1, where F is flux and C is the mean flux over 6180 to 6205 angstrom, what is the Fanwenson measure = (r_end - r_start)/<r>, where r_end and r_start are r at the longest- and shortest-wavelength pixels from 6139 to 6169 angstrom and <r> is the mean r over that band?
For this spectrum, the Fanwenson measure -1.6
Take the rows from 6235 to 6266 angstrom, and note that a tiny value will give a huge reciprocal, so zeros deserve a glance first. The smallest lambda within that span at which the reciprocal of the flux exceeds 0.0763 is 6235.52 angstrom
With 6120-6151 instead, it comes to 6125.94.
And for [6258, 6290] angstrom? 6258.53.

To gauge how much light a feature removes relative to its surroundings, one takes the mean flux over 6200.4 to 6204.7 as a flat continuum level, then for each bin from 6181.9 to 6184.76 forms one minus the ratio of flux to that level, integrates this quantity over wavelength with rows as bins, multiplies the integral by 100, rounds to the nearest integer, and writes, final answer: -11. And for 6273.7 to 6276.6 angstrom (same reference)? 20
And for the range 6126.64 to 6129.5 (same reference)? 6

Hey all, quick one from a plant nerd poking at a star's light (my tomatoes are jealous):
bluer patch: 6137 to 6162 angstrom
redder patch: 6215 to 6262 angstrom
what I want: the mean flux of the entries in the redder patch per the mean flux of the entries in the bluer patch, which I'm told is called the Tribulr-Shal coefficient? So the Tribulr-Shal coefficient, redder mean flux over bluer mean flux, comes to 0.90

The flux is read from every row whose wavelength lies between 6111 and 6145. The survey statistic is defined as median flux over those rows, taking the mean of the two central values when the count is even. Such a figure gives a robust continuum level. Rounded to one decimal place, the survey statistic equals 13.4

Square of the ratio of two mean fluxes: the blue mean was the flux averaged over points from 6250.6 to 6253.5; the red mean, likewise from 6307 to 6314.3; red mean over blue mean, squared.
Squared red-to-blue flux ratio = 1.13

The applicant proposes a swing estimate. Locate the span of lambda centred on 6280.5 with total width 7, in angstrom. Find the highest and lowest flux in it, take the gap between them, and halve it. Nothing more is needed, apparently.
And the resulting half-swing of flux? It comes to 0.10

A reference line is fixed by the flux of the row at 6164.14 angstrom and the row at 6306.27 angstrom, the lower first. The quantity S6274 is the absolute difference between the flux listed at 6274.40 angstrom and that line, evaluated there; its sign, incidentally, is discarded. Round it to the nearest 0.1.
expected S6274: 1.2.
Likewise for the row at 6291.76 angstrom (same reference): 2.1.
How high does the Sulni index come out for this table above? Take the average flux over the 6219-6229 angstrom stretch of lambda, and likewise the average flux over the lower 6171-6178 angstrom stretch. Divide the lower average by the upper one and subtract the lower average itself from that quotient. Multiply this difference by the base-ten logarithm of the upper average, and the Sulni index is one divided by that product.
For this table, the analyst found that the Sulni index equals -0.076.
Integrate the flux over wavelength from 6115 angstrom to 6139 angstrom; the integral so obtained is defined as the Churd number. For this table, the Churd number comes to 323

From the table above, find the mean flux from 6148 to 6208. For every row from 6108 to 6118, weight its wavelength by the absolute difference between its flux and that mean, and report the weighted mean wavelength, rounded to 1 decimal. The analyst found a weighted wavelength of 6113.4 angstrom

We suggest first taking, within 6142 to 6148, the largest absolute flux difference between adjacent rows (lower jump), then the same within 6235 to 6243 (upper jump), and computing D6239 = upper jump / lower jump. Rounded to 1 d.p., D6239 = 0.3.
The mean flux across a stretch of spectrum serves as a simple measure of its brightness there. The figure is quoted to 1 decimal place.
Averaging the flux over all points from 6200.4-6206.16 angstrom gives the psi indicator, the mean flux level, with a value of 13.6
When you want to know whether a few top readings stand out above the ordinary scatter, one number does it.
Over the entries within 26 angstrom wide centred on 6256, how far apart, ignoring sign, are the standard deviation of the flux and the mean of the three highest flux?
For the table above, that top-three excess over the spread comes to 13.1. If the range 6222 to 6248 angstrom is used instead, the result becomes 13.0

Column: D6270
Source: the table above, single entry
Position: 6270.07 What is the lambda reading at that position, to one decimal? 12.9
